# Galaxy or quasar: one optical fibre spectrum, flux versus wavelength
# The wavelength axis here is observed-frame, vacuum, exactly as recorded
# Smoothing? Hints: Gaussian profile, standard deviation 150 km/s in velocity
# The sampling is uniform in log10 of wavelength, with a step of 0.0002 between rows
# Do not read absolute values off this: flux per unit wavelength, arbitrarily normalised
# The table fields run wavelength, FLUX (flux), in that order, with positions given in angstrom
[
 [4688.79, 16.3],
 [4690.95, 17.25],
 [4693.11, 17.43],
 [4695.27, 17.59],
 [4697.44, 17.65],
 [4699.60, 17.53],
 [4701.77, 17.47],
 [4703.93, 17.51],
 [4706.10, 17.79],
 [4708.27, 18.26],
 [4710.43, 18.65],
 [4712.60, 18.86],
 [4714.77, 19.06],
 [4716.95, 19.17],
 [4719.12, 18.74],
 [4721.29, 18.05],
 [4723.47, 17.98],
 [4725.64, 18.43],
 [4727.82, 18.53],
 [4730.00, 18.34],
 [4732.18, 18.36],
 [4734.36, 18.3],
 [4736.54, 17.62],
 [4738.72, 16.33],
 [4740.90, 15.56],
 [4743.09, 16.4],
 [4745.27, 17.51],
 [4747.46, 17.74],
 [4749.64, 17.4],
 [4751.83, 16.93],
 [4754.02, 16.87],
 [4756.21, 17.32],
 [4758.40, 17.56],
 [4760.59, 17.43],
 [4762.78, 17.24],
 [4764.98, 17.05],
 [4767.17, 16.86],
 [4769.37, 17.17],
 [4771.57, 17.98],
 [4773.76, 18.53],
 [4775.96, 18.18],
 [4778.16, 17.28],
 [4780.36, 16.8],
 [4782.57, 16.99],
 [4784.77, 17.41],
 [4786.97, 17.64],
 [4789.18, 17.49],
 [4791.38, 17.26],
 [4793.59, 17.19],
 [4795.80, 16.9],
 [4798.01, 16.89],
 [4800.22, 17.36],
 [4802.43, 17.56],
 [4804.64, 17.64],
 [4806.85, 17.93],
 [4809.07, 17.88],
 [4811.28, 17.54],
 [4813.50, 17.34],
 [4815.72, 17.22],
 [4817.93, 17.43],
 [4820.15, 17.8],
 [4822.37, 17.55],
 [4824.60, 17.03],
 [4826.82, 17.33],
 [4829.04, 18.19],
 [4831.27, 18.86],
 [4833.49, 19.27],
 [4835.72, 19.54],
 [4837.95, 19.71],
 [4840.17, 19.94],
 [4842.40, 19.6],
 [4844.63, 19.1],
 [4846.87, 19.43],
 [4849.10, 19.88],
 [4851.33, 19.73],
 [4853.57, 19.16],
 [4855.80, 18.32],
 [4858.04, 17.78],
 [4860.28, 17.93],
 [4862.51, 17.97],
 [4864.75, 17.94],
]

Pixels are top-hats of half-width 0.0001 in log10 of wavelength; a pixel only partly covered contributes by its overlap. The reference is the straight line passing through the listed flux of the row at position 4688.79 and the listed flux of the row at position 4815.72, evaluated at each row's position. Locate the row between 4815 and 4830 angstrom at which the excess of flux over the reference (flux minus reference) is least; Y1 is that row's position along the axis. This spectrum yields 4824.60 angstrom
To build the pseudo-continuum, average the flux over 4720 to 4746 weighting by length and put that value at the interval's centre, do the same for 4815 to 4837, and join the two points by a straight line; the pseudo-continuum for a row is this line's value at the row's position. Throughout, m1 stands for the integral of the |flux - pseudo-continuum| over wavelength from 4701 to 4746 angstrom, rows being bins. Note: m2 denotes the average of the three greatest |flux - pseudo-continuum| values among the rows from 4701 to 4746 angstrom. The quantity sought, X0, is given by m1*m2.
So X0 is 66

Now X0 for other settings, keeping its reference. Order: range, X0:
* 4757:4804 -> 28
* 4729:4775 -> 47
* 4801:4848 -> 60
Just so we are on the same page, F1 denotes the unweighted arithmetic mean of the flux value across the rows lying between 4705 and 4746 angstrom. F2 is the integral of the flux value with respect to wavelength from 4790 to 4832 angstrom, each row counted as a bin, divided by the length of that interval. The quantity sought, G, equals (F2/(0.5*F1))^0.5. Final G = 1.39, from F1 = 18.0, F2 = 17.51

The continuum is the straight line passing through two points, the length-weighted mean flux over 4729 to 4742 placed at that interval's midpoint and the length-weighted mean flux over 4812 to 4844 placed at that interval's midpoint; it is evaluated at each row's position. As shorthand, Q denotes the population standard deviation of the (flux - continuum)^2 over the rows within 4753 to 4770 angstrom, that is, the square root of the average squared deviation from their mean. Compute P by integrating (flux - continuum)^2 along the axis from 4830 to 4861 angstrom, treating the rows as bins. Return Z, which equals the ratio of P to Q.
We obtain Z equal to 118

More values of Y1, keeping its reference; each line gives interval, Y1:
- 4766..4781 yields 4780.36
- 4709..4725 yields 4723.47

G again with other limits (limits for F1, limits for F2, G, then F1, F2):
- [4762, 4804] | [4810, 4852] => 1.46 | 17.4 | 18.54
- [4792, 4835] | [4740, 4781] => 1.40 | 17.6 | 17.27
